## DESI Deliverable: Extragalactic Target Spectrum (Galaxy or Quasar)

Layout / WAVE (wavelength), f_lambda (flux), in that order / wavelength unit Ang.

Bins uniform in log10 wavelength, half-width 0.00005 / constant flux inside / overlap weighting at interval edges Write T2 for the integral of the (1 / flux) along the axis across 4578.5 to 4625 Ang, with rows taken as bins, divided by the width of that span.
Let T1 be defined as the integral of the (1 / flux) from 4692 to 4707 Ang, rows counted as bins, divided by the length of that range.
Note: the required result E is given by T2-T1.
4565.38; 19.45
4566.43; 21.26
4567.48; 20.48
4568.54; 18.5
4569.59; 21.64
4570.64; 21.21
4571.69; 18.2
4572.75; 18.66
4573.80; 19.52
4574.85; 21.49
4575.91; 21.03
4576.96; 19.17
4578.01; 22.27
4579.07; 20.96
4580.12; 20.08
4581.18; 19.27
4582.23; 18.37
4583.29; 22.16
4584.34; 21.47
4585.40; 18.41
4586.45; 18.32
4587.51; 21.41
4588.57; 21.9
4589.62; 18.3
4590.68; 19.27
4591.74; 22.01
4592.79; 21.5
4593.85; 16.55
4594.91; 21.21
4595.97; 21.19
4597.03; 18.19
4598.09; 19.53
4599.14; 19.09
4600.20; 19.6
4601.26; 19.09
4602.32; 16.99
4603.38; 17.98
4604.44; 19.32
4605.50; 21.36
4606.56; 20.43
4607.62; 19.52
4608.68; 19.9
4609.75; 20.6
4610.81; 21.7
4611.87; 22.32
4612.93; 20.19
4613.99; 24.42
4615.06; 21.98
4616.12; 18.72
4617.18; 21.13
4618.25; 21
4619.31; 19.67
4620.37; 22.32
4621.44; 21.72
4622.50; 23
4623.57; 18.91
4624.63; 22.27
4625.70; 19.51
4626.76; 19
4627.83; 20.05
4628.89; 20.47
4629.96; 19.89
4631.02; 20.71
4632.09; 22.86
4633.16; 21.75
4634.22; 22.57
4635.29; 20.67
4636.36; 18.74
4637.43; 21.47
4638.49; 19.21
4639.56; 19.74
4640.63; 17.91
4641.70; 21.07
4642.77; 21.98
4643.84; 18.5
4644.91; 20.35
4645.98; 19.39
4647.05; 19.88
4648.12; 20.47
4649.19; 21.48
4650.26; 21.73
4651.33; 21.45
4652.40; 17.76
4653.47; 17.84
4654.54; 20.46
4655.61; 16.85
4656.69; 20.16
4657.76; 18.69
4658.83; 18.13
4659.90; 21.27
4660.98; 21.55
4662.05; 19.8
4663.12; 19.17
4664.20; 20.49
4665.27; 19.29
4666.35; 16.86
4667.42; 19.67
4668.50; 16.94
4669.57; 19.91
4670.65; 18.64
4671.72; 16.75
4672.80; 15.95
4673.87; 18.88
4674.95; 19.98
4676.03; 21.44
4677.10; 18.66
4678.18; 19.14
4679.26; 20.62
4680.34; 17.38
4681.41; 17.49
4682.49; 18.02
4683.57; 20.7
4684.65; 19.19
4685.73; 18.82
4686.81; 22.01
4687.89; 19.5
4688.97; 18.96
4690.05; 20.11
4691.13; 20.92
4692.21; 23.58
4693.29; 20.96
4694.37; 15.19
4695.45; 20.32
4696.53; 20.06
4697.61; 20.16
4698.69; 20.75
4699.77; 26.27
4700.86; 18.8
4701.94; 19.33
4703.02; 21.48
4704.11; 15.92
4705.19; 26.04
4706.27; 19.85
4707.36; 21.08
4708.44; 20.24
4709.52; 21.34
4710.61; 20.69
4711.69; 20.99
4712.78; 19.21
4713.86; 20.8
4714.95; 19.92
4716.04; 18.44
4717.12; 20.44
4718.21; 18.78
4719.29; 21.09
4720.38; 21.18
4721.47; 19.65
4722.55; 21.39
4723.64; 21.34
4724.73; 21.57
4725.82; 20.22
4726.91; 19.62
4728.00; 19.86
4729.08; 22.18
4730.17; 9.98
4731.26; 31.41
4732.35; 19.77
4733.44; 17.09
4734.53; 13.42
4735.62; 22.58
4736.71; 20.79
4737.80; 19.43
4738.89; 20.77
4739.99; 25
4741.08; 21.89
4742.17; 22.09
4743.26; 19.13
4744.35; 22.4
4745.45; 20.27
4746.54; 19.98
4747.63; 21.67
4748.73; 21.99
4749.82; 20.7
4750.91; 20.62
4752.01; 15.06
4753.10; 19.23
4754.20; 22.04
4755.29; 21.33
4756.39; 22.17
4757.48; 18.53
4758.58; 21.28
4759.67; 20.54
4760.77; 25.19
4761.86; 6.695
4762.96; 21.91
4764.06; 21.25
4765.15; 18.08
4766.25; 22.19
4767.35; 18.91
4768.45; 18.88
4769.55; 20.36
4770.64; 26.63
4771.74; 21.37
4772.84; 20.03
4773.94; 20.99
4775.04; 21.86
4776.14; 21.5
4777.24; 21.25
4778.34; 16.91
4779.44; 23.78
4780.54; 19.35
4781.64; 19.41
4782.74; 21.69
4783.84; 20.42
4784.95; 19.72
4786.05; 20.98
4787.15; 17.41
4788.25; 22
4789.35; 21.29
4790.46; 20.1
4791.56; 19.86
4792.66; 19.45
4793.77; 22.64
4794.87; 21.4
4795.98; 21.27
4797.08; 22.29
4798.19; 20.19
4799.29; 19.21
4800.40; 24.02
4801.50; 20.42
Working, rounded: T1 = 0.050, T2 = 0.0496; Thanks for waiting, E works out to 0.000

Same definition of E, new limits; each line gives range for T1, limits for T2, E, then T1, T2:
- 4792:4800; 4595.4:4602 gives 0.004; 0.048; 0.0518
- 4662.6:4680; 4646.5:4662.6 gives -0.003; 0.053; 0.0508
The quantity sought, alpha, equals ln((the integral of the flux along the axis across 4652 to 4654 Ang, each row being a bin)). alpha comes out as 3.57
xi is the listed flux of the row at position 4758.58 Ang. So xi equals 21.28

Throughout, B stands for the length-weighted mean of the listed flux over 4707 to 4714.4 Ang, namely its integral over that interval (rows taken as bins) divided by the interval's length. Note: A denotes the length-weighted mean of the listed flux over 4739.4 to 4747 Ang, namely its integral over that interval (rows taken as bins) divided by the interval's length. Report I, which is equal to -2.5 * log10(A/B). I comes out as -0.046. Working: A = 21.5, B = 20.6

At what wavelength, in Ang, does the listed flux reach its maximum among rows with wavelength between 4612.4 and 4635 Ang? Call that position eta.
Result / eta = 4613.99 Ang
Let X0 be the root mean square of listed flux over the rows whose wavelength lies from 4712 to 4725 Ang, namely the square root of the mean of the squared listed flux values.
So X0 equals 20.3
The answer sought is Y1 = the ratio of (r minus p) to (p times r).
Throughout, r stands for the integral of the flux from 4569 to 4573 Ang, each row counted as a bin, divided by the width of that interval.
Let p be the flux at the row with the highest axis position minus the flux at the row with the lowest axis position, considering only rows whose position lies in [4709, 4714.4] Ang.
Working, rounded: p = -0.5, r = 20.0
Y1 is -1.9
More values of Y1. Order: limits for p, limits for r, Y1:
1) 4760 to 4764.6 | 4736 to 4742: -0.3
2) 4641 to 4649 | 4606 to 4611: -1.7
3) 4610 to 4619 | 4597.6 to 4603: -1.5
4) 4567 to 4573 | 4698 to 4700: -0.6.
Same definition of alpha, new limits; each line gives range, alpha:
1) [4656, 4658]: 3.65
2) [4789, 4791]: 3.72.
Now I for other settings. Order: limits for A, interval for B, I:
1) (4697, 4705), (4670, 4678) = -0.109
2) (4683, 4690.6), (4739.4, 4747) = 0.087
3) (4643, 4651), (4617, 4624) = 0.040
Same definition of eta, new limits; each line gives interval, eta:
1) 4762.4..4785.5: 4770.64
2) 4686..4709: 4699.77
